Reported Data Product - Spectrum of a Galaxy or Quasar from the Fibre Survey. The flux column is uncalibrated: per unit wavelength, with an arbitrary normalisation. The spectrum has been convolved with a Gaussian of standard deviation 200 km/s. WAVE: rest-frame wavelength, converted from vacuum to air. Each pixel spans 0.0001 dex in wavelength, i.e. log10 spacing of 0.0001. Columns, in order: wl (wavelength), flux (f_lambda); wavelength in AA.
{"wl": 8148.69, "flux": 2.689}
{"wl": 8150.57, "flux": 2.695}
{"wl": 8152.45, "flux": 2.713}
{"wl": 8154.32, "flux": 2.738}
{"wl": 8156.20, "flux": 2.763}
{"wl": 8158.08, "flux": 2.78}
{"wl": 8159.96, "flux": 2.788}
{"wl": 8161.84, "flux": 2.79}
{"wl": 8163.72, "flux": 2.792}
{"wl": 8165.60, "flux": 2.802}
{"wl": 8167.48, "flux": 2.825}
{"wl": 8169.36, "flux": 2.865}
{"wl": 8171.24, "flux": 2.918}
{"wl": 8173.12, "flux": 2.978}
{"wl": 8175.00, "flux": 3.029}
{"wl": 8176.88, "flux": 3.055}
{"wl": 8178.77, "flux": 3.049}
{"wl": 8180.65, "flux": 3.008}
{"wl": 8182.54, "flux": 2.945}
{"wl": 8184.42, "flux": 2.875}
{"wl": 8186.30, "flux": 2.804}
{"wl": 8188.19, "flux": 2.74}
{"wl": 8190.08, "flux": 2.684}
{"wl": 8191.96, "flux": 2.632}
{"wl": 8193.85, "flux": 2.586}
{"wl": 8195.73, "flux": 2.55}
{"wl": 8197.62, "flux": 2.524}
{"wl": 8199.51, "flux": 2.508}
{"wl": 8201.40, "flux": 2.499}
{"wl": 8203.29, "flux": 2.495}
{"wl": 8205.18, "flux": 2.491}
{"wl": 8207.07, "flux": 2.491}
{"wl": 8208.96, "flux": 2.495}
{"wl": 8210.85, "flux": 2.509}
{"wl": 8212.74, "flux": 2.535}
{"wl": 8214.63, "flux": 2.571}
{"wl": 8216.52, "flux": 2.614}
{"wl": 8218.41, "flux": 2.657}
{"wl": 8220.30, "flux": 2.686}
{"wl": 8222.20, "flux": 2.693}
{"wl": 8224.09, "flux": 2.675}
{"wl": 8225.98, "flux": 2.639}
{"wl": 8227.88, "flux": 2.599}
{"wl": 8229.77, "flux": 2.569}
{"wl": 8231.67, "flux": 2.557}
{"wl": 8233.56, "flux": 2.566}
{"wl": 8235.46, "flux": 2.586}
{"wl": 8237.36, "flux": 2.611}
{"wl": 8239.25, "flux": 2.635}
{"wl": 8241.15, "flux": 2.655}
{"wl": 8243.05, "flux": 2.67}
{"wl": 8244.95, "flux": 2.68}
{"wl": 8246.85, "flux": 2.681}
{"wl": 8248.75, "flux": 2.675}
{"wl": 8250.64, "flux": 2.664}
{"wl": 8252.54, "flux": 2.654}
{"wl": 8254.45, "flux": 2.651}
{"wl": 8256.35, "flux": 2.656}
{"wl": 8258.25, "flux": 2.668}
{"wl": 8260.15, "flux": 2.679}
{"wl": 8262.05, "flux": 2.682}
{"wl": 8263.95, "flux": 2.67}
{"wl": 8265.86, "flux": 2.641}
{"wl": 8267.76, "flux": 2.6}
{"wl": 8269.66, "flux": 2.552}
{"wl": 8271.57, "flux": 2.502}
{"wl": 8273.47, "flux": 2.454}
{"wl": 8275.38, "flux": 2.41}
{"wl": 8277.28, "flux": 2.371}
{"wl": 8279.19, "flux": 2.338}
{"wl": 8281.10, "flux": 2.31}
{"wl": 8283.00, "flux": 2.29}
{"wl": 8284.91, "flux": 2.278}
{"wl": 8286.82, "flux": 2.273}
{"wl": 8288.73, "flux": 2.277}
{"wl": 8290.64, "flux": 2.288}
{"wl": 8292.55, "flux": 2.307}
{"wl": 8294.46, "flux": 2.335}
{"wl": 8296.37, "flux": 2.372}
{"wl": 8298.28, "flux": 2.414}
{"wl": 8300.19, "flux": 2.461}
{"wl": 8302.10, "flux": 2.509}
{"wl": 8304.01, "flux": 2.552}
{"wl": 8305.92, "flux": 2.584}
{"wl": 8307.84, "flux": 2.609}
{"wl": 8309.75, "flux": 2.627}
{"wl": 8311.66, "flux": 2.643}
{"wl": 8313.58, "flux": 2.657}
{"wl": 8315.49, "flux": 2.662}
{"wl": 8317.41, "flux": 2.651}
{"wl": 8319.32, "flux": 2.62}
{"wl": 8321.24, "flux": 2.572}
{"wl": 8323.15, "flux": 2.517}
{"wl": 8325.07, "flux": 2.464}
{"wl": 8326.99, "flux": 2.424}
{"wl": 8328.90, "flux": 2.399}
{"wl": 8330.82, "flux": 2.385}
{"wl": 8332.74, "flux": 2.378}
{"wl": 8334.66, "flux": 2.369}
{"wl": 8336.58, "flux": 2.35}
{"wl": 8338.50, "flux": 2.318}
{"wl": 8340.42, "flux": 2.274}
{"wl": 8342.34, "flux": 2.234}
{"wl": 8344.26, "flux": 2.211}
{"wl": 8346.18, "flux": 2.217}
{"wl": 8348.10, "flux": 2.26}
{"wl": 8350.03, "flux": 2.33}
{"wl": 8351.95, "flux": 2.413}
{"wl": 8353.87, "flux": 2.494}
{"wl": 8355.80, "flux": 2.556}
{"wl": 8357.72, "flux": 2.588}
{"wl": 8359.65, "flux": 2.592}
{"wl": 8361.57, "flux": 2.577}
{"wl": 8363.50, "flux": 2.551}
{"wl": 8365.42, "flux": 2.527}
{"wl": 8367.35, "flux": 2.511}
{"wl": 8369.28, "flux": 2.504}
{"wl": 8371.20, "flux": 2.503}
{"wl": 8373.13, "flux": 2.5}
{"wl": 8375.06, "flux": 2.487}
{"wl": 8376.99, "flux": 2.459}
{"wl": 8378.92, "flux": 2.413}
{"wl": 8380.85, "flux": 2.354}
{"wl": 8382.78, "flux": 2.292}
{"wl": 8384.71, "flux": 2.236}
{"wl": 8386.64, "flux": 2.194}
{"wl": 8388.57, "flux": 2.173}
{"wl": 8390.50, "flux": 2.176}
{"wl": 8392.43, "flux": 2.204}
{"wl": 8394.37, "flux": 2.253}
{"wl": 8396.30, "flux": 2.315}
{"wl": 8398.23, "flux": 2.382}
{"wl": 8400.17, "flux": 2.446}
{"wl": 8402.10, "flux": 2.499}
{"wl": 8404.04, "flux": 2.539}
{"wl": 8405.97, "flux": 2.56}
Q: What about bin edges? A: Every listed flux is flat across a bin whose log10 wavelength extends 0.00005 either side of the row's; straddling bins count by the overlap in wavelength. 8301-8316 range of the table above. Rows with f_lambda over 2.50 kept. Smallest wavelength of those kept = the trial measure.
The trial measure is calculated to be 8302.10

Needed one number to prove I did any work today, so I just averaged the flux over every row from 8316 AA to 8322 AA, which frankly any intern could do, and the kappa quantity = 2.6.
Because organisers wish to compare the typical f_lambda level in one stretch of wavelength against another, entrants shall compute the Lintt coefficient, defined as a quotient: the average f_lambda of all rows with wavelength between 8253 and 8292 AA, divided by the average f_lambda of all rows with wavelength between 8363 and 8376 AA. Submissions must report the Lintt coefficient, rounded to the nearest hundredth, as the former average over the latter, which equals 0.99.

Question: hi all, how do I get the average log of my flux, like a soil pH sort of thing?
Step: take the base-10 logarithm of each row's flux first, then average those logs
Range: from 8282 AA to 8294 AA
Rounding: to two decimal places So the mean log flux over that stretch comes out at 0.36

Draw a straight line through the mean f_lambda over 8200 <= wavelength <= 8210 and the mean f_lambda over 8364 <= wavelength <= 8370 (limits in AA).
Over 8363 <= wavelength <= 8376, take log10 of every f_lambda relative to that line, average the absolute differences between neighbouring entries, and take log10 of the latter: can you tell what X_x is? -2.7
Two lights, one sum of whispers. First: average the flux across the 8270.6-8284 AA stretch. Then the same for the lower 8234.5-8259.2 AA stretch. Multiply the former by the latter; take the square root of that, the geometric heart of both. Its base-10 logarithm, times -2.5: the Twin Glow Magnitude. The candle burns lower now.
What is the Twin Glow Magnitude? -1.00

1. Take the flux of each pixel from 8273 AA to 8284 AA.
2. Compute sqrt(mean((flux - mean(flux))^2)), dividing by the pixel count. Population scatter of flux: 0.057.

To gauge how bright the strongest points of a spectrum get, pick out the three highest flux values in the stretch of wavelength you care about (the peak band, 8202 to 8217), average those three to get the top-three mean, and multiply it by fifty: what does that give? 129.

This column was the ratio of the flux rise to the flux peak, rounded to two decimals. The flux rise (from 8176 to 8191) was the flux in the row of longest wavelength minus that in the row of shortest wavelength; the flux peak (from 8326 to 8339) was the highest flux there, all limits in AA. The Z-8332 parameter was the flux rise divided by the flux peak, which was -0.15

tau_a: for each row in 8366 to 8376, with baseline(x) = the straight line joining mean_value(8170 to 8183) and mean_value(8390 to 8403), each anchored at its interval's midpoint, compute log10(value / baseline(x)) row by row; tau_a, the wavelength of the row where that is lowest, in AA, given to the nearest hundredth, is 8369.28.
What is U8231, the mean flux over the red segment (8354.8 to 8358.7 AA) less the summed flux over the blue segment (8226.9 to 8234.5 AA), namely -7.7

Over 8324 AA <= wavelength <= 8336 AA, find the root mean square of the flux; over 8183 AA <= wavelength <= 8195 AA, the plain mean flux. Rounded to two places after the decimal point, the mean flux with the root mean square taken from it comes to 0.32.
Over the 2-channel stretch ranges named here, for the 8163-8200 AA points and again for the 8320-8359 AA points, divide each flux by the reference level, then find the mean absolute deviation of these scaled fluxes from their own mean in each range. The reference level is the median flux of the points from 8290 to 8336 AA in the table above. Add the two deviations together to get 0.097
